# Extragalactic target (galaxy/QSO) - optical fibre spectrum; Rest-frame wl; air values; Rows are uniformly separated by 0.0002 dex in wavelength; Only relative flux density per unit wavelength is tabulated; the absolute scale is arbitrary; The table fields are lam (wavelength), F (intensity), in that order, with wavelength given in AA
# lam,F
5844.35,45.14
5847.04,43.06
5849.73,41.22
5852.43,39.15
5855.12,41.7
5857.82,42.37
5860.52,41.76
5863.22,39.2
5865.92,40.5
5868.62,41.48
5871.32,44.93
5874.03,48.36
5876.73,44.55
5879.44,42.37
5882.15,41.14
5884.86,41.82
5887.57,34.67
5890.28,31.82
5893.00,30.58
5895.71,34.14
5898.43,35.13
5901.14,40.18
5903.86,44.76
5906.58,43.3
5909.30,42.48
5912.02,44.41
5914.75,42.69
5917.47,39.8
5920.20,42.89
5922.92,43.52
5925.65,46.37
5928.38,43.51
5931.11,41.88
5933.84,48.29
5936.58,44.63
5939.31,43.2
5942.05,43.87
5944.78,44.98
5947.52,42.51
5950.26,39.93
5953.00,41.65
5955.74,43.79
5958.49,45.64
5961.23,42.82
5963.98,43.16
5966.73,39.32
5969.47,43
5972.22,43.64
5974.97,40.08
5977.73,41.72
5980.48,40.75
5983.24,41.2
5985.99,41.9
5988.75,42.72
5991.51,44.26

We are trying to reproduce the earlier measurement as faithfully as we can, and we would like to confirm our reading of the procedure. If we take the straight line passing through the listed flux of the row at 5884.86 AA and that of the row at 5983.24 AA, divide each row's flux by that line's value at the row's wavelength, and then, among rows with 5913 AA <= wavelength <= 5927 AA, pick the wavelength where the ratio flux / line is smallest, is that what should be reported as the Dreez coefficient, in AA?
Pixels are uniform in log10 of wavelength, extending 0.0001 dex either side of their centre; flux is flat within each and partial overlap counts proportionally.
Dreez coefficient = 5917.47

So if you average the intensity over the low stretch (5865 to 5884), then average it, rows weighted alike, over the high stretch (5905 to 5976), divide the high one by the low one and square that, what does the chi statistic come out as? 0.99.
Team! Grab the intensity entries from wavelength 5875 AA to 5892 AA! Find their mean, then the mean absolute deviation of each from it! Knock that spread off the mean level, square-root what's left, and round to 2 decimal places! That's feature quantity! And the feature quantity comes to 5.94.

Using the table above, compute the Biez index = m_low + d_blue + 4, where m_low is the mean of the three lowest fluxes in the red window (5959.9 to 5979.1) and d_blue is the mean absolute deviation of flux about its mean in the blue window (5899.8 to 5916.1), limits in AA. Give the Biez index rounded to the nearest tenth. 45.6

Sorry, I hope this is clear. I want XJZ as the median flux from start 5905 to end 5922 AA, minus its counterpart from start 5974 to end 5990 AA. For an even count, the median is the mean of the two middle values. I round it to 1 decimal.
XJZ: 1.3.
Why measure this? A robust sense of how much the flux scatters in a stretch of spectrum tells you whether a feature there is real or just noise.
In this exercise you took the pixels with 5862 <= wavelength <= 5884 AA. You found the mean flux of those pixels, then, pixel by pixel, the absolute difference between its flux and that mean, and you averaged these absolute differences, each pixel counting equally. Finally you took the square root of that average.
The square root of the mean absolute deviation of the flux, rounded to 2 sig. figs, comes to 1.5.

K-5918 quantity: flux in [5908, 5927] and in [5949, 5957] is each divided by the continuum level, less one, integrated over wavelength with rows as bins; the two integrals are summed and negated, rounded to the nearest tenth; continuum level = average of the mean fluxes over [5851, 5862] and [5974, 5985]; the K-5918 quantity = -1.1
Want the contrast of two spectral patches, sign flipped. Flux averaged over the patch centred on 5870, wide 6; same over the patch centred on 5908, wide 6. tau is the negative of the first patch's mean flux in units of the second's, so -1.01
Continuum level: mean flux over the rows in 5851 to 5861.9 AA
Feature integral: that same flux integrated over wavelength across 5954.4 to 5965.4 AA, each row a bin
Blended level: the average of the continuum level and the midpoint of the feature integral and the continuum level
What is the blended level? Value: 151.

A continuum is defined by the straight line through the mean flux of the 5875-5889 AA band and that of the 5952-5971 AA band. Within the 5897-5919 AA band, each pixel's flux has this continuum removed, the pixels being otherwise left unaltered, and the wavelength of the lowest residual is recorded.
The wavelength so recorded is 5898.43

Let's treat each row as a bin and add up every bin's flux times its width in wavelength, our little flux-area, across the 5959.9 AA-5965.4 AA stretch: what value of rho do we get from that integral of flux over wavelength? 236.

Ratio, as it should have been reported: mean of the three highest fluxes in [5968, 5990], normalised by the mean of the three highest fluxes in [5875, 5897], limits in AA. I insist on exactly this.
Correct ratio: 1.00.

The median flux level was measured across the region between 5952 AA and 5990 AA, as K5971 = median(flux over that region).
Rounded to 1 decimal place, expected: 42.3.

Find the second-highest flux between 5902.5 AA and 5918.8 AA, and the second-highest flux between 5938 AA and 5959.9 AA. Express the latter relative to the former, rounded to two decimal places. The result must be 1.01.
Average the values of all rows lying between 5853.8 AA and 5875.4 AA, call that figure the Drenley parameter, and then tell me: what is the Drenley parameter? 42.5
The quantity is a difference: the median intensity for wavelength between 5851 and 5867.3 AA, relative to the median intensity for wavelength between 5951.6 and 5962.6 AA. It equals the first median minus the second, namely -2.2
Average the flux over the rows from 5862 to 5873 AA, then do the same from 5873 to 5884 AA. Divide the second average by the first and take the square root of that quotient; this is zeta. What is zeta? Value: 1.03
